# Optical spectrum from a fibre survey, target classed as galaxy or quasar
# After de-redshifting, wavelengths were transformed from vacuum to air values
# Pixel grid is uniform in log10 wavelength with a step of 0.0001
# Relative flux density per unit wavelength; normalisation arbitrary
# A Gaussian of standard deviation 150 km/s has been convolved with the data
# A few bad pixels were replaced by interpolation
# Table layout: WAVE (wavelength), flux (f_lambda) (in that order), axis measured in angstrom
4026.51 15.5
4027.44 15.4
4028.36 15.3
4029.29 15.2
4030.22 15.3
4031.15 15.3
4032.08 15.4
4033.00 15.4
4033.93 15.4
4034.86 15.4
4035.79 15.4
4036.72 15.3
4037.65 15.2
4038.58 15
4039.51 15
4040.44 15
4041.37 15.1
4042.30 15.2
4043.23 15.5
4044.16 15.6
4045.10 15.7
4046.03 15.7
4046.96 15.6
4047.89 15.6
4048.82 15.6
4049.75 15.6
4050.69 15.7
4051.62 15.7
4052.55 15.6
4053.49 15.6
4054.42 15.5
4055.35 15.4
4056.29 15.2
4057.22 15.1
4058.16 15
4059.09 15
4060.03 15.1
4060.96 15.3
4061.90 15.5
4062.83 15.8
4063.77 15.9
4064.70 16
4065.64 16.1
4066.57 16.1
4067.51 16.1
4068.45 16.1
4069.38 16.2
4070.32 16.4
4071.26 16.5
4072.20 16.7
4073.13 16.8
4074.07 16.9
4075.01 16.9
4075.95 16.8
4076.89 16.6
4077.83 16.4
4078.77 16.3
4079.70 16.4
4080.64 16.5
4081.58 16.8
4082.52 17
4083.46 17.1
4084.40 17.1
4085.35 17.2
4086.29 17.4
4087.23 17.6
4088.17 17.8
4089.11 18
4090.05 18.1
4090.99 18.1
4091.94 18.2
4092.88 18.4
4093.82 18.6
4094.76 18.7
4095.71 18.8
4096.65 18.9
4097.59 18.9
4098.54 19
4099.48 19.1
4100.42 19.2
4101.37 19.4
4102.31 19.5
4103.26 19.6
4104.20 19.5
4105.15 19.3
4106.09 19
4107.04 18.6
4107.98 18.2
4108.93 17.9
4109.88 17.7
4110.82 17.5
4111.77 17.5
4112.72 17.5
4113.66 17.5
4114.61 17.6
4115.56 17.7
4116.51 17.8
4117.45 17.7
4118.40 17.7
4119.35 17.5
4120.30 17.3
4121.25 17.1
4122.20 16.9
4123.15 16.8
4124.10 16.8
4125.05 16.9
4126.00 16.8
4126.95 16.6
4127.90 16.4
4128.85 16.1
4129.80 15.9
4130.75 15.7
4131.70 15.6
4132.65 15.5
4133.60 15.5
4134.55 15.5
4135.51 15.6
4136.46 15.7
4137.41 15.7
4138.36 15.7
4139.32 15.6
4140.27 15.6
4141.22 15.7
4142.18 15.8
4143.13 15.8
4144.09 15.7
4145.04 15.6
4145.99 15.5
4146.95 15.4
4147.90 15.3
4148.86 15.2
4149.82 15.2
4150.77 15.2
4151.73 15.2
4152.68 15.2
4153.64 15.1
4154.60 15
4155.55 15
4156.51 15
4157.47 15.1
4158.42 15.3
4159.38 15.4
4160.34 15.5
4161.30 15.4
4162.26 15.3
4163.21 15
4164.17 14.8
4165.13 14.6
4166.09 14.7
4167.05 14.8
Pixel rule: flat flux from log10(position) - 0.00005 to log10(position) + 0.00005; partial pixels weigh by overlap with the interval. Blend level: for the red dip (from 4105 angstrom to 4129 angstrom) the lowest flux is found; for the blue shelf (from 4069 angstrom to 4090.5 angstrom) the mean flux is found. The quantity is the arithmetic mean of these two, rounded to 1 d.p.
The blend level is 16.5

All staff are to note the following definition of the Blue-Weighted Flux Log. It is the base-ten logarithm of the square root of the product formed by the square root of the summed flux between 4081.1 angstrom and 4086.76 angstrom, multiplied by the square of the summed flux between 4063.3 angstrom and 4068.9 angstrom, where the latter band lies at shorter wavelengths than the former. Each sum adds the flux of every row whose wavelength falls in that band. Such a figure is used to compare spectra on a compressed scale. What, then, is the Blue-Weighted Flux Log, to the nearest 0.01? 2.49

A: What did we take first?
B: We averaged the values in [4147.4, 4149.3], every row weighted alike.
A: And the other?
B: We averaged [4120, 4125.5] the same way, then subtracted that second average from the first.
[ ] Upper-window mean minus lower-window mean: -1.7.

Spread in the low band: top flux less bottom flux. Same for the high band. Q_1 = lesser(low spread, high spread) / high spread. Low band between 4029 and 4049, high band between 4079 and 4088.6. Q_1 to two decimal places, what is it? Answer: 0.50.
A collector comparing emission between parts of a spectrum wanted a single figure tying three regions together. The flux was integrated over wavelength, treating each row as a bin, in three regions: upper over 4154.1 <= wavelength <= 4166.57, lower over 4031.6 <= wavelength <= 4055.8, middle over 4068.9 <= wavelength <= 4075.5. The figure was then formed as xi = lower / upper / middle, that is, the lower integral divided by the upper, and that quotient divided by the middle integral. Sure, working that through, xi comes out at 0.018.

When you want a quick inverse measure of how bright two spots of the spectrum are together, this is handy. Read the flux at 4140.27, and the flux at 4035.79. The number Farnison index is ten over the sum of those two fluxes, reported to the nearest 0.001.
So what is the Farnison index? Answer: 0.323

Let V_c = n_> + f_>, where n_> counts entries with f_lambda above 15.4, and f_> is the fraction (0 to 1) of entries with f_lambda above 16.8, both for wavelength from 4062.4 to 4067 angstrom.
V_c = 5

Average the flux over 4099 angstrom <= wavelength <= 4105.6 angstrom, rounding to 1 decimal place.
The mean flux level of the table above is 19.4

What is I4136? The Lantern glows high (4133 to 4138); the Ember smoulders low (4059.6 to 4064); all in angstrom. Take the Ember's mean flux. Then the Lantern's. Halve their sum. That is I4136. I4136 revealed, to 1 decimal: 15.6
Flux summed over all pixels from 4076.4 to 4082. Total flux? 99.0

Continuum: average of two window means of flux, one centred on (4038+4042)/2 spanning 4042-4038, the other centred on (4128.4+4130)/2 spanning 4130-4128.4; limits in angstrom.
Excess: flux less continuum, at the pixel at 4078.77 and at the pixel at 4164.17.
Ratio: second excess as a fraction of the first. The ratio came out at -1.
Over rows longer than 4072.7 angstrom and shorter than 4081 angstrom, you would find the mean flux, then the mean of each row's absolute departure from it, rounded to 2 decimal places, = 0.20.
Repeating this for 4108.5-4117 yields 0.13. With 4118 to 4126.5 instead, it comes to 0.28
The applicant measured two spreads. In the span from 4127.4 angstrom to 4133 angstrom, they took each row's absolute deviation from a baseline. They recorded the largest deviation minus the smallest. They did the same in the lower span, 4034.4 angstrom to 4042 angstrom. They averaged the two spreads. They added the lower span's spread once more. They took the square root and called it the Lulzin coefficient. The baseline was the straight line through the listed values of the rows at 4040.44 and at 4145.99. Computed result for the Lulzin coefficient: 1.0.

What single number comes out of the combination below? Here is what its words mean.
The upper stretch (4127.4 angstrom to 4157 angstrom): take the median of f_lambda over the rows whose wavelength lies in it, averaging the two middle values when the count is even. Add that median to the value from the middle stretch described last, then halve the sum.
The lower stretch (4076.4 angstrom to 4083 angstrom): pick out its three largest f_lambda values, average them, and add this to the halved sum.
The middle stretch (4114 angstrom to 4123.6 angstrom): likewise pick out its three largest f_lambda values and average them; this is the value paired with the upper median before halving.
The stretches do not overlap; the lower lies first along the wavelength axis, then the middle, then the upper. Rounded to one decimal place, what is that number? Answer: 33.5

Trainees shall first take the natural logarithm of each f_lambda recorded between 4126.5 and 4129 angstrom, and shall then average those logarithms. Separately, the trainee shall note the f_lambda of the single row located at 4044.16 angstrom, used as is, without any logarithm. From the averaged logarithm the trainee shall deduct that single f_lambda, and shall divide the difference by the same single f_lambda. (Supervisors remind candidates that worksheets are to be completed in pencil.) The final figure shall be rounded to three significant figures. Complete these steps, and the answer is -0.821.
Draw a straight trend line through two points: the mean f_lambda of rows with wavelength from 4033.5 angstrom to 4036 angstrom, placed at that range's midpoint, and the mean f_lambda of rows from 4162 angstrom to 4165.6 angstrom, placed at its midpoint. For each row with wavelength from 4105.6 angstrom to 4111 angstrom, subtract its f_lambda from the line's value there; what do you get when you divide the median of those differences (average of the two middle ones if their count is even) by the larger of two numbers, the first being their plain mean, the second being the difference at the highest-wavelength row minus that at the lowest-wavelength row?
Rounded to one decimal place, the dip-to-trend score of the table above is -2.0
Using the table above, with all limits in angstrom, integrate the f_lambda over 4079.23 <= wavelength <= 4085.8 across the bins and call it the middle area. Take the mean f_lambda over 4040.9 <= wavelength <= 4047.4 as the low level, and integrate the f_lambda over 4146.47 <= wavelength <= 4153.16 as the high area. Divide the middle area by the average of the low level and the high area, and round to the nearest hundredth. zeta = 1.89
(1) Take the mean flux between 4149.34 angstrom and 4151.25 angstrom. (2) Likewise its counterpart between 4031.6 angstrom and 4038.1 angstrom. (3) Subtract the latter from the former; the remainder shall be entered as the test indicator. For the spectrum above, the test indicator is -0.2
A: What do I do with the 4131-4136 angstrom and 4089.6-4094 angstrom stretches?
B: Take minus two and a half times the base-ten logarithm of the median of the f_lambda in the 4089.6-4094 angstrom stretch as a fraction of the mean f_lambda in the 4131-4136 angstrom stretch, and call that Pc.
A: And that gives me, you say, -0.17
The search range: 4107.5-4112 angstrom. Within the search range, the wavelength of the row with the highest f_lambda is 4107.98 angstrom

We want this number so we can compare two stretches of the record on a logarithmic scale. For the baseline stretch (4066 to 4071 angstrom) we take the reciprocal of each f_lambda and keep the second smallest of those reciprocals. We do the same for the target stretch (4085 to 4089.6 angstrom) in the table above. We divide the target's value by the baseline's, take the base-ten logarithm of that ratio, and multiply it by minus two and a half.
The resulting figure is 0.10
